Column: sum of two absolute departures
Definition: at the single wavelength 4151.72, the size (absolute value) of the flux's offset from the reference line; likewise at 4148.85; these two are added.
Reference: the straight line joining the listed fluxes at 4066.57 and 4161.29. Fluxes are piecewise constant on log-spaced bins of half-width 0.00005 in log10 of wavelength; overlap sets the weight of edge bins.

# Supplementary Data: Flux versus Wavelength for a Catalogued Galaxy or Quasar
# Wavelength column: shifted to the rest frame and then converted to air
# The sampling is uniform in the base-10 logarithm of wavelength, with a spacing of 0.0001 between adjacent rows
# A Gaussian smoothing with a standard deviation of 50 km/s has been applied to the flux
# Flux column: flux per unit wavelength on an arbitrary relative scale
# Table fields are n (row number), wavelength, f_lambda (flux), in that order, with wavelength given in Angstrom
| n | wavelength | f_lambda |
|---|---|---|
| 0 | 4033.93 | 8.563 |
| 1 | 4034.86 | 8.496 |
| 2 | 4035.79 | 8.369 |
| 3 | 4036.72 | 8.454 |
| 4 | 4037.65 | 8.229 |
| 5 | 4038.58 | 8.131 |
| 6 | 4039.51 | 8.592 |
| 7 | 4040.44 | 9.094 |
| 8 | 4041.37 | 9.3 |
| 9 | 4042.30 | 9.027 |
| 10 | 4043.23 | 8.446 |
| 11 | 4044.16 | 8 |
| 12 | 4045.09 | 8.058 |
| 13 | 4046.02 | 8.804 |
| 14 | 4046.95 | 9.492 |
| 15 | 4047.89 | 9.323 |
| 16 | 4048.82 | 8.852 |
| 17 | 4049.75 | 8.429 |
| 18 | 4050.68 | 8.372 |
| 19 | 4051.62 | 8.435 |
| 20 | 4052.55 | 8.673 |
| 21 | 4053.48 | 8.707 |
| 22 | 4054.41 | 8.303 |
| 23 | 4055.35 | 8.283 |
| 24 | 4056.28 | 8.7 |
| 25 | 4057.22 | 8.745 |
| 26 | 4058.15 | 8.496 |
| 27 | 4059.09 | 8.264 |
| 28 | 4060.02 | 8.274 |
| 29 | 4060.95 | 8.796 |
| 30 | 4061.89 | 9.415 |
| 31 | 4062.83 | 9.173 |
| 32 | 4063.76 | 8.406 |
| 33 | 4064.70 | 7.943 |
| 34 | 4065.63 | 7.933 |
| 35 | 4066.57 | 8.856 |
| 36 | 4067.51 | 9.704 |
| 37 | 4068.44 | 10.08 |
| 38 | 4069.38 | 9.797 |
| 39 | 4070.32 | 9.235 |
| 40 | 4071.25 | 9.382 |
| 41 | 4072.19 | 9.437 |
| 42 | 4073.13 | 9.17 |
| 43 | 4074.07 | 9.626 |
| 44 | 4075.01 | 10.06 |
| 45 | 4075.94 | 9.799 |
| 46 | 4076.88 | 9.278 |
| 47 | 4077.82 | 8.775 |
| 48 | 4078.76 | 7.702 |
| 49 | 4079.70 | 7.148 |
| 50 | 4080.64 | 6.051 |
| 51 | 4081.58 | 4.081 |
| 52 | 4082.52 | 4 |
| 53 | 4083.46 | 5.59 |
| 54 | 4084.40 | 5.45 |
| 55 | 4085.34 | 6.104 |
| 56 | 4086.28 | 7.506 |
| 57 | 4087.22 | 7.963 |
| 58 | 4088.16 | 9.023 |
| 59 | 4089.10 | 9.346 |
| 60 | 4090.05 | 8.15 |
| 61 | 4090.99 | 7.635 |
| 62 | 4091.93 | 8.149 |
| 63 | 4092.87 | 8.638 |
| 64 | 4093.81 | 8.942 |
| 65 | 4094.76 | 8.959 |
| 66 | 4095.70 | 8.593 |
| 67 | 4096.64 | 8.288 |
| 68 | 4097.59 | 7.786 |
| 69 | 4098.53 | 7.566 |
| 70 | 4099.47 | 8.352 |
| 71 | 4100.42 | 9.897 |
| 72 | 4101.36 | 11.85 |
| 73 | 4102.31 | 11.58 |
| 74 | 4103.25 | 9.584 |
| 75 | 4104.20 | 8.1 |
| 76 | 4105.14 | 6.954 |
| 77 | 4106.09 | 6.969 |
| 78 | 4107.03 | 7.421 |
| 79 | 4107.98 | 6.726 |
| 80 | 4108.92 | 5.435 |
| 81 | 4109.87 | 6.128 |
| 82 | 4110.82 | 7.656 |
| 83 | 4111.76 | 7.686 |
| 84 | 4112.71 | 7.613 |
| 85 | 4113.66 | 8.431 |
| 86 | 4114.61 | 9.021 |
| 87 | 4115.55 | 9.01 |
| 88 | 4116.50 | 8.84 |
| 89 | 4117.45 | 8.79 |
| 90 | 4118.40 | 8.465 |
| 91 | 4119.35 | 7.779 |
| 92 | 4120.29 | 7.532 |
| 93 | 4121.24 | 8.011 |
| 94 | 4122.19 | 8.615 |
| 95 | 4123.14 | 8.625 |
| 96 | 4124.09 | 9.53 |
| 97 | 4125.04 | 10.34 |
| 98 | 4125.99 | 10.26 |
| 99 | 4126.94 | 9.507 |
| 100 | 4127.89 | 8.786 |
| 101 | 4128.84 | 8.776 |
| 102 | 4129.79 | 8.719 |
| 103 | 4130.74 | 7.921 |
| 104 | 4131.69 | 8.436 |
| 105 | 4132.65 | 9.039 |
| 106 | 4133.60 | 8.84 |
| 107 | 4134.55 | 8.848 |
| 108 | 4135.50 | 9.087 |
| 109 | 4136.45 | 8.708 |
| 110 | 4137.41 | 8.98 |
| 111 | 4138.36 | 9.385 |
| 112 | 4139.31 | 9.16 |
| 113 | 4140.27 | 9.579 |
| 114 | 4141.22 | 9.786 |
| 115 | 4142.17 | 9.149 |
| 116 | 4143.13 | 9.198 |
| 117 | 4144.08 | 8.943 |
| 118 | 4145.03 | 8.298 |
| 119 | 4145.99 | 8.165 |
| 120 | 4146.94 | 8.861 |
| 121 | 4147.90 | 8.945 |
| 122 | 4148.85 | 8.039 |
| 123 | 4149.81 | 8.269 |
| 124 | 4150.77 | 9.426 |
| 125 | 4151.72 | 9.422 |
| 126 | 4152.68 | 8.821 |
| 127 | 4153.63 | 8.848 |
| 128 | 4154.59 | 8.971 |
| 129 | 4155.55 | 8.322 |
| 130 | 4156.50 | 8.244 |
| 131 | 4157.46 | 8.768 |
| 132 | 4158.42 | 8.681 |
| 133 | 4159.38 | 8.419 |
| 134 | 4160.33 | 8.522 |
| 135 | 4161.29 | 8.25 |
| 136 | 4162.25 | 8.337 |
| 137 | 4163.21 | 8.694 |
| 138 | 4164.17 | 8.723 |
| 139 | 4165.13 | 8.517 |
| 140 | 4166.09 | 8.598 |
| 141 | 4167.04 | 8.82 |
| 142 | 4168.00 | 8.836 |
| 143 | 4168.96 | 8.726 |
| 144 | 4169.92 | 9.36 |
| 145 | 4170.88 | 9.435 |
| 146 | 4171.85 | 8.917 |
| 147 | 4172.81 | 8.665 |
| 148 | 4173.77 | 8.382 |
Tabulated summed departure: 1.4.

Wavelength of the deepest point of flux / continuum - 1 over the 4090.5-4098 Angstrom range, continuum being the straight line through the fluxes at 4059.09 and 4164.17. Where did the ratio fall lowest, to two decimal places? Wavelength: 4090.99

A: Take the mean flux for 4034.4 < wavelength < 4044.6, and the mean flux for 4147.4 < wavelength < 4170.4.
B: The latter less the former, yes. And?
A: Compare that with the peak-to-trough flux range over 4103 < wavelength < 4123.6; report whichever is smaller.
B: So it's 0.13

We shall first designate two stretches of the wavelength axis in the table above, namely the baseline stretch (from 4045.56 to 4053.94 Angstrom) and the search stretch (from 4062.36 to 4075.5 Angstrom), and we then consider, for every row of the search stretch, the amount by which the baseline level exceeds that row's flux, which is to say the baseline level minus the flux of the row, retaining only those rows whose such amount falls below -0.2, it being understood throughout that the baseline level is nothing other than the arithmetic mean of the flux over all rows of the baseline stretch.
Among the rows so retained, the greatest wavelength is 4075.01 Angstrom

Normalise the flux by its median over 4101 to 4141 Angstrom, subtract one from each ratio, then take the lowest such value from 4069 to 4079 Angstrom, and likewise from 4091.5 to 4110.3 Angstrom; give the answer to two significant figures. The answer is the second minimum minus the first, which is -0.26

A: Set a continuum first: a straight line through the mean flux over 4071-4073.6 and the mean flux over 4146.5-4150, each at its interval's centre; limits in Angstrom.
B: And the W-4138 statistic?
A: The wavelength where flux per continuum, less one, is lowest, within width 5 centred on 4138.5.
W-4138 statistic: 4136.45 Angstrom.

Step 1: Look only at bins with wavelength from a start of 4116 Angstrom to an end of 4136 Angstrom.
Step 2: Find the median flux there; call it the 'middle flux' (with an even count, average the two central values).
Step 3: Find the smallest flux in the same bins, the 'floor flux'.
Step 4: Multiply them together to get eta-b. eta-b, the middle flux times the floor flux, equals 66.2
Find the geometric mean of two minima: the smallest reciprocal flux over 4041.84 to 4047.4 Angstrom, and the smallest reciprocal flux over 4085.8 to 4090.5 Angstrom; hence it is 0.106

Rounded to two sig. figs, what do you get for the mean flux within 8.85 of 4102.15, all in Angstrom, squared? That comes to 68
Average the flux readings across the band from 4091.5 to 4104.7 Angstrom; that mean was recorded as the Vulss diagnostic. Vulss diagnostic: 9.02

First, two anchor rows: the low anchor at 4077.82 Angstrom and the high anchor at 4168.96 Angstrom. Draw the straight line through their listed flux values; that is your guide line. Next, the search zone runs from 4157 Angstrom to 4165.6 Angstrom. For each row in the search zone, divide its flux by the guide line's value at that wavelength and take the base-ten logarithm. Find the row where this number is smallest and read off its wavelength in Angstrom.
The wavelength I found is 4161.29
